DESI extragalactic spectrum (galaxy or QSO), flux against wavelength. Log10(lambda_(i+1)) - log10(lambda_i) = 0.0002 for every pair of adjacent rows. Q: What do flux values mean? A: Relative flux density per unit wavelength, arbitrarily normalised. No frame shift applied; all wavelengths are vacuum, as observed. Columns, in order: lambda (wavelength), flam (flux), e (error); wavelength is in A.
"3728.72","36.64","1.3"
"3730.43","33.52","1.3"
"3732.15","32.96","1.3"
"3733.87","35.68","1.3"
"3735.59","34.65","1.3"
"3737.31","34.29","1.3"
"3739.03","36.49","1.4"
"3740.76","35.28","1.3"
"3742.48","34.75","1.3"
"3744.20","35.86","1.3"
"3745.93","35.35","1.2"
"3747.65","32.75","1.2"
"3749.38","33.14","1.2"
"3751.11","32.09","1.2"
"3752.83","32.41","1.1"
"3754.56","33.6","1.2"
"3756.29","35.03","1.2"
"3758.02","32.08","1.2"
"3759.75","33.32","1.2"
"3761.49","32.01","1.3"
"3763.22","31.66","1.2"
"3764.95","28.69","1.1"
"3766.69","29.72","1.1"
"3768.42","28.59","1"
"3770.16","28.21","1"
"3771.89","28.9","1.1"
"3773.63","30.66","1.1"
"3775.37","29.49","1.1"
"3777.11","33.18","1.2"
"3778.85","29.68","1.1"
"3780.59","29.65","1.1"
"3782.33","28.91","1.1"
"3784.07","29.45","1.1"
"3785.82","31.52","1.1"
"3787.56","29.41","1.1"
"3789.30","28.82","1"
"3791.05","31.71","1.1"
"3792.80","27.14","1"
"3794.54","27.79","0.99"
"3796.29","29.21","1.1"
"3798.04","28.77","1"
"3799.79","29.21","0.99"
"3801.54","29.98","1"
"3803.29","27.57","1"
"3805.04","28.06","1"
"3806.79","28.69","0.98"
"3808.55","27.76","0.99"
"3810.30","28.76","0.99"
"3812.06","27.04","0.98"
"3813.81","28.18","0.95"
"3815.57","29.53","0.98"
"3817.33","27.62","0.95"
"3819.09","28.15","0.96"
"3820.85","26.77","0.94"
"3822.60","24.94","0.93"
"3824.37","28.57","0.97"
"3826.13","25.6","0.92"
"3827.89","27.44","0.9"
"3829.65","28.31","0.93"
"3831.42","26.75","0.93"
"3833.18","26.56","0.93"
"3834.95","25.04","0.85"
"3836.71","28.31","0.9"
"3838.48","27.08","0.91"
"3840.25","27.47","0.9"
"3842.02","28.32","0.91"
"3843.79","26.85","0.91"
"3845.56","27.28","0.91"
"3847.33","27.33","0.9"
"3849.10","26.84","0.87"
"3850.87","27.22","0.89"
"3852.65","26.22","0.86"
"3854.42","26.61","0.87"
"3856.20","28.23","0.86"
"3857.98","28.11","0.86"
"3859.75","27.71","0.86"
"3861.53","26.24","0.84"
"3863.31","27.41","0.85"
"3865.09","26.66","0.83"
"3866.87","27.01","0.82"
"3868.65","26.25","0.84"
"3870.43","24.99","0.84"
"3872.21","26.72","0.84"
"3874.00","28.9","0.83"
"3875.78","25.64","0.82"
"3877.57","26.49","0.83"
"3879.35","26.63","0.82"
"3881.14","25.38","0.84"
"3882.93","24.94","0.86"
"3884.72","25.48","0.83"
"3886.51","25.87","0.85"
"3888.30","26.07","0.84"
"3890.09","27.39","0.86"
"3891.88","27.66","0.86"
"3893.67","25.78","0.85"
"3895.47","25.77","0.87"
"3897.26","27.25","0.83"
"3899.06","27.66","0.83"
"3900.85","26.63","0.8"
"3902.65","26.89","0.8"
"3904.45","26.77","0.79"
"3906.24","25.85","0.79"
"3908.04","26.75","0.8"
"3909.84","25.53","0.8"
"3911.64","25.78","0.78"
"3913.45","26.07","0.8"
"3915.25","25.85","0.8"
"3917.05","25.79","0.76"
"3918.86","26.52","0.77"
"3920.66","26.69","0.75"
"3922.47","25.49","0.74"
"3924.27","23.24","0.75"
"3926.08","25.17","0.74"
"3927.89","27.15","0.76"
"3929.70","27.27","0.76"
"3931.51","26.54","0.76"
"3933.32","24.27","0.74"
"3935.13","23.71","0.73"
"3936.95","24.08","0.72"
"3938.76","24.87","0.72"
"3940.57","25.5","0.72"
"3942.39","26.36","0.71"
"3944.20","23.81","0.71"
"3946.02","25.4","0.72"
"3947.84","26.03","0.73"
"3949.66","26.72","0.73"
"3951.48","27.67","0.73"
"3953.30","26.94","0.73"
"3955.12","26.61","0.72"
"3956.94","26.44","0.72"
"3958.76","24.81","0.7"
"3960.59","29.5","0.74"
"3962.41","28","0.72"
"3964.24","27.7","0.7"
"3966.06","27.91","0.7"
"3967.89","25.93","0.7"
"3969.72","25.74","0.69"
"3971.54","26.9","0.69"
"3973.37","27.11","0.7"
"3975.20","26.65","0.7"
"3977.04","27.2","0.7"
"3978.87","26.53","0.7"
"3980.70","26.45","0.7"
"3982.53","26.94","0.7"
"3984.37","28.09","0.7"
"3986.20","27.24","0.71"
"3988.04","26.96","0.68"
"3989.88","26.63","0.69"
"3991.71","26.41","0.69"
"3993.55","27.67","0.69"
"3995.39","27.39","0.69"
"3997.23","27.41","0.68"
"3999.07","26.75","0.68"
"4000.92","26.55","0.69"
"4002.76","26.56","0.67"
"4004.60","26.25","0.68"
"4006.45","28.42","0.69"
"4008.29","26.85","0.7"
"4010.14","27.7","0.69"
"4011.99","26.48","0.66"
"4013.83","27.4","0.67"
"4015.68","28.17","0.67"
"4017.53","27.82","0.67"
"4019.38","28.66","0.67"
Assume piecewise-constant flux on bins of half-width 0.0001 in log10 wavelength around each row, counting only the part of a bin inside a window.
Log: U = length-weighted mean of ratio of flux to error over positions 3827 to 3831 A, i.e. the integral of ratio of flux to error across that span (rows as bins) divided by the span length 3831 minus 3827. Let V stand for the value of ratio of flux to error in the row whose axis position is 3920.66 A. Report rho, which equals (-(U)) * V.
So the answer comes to -1077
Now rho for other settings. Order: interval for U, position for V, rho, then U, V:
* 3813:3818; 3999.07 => -1165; 29.6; 39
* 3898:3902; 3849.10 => -1027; 33.3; 31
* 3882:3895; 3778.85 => -829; 30.7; 27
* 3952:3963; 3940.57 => -1326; 37.4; 35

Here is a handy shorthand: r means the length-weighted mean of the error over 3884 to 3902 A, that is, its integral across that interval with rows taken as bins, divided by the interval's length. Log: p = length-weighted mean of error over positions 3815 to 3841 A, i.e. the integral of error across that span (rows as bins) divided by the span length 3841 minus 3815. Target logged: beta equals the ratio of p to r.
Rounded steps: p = 0.93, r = 0.84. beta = 1.10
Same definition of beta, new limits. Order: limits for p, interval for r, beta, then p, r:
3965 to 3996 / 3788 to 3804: 0.68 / 0.70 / 1.02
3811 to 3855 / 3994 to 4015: 1.35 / 0.92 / 0.68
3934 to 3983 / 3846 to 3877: 0.84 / 0.71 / 0.85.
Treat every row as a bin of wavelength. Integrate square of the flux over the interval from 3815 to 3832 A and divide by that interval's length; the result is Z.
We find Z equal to 749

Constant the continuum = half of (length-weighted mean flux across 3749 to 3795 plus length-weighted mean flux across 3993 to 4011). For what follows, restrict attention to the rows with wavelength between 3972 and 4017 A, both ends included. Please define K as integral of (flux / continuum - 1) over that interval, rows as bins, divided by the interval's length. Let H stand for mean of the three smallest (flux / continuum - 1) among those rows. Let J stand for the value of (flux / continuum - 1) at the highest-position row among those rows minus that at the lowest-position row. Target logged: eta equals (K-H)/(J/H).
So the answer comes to -0.06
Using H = -0.087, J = 0.037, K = -0.062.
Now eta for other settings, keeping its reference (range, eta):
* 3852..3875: -0.05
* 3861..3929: -0.32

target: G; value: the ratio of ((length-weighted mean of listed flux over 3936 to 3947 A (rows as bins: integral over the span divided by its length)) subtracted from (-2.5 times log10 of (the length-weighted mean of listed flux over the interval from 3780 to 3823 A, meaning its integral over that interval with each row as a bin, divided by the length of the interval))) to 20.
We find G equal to -1.43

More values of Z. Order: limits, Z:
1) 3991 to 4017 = 738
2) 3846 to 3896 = 710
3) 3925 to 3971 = 687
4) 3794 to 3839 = 772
